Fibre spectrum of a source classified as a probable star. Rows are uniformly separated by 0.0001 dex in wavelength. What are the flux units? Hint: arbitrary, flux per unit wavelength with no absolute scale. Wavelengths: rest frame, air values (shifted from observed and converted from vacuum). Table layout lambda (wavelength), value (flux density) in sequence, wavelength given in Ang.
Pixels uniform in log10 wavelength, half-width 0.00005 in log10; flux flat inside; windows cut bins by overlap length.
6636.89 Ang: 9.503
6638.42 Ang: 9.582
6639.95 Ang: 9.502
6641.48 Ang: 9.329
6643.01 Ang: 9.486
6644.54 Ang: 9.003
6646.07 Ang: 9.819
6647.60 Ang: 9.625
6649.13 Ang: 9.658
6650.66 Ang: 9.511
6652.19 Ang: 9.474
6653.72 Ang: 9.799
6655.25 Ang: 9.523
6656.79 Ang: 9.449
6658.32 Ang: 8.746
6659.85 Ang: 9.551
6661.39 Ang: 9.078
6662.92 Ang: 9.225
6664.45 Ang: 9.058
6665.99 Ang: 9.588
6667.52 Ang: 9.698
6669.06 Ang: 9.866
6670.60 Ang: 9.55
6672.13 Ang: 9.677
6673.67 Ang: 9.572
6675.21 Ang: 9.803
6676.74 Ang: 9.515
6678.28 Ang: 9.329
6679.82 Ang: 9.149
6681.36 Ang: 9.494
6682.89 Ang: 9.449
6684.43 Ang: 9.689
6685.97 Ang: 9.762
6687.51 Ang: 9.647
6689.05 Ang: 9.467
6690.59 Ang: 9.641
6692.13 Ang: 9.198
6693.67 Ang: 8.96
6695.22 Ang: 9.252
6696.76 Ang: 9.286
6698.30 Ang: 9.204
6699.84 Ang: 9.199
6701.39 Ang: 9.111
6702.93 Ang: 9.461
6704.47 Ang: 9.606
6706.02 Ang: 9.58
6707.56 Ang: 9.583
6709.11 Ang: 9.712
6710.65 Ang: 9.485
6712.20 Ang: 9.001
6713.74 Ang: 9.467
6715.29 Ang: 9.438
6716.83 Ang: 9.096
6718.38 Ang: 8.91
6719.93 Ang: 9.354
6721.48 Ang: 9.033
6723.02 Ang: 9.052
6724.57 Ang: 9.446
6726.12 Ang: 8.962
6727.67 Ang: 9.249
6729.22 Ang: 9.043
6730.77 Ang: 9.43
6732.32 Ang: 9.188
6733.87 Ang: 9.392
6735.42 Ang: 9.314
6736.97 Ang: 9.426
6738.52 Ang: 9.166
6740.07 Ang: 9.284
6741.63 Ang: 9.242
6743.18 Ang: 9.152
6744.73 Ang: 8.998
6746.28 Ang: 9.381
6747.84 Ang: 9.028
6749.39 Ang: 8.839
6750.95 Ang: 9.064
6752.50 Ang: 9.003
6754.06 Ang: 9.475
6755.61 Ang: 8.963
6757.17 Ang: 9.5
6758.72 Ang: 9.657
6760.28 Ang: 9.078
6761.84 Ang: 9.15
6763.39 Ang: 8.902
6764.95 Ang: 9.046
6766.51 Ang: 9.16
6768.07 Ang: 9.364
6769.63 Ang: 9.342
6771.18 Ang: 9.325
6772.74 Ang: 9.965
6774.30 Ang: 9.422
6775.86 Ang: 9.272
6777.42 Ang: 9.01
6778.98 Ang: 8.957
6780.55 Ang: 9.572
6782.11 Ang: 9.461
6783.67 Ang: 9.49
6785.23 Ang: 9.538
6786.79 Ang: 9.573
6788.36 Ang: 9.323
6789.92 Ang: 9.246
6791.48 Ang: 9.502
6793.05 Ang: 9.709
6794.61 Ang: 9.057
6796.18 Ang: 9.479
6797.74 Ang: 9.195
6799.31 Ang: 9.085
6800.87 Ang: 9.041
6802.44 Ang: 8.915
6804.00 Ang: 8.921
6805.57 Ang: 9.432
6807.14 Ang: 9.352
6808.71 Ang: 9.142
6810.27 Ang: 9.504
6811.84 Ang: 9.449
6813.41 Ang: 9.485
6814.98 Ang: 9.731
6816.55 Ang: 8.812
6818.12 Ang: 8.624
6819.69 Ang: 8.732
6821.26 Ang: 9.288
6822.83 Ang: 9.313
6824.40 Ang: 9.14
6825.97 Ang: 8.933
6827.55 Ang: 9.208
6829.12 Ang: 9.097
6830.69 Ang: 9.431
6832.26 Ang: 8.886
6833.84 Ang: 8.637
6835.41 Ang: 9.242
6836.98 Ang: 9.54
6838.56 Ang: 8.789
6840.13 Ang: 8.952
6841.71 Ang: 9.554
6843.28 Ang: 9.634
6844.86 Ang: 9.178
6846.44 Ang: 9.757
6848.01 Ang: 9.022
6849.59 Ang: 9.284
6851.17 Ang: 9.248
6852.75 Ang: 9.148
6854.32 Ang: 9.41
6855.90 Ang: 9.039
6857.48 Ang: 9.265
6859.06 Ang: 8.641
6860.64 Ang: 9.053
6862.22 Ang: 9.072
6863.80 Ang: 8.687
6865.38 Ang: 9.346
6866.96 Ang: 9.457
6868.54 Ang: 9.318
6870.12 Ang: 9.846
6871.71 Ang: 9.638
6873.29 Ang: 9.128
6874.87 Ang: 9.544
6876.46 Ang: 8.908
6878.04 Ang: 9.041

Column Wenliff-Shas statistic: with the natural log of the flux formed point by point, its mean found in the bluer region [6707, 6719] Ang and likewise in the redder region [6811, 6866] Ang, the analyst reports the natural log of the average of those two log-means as 0.799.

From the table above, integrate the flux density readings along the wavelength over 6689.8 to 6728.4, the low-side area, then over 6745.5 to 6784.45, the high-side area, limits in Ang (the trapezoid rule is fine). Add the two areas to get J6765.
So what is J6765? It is 719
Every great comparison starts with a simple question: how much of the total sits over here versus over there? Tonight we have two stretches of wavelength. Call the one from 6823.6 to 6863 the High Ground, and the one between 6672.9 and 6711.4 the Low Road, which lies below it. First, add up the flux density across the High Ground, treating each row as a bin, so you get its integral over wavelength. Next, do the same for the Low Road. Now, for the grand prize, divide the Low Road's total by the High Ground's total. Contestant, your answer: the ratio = 1.01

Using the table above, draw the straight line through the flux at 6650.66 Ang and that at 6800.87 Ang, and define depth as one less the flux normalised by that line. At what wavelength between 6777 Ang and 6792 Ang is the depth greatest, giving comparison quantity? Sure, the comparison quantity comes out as 6778.98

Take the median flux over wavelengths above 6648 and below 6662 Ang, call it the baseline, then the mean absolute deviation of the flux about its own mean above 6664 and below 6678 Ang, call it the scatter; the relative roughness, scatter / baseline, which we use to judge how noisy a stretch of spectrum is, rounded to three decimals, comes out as 0.016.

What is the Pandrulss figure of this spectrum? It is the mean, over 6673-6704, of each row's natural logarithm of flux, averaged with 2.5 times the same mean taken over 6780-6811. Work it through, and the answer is 3.91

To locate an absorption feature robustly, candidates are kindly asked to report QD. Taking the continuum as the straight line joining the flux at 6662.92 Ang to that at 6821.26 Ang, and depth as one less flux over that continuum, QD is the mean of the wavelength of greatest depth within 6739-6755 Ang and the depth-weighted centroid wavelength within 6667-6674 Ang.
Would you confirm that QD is 6709.8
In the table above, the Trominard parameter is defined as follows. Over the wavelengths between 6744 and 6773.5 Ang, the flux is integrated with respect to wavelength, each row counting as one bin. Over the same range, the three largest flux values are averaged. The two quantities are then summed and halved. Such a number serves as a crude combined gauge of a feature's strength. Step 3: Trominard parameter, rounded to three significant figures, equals 141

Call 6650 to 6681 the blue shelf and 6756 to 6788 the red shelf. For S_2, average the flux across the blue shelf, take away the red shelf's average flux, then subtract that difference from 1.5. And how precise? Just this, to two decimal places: 1.38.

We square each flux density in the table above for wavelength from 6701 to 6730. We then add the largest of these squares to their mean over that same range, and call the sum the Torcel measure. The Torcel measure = 181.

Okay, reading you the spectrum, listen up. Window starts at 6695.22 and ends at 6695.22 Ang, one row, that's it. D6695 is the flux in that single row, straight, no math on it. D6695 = 9.252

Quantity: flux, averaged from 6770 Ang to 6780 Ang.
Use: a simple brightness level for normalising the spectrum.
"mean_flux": 9.33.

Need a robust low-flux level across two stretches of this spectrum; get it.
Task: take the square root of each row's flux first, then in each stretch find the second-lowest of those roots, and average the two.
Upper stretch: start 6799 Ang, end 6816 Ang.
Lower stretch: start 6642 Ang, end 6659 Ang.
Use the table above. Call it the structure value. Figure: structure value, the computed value 2.99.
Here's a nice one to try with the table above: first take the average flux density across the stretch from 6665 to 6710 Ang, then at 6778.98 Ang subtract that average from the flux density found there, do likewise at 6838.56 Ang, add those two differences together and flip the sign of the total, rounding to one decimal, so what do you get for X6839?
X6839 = 1.2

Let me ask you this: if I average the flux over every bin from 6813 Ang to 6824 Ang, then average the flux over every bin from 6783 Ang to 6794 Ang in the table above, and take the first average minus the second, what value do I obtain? -0.3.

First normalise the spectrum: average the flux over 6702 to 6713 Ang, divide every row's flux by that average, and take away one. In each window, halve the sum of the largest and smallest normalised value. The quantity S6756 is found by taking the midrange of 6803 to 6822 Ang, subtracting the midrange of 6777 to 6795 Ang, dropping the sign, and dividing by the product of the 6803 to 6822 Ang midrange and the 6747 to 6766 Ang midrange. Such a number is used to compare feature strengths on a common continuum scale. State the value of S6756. 20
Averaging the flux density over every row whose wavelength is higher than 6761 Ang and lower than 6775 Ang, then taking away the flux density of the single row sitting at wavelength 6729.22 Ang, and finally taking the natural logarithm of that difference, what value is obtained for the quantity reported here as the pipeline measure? -1.4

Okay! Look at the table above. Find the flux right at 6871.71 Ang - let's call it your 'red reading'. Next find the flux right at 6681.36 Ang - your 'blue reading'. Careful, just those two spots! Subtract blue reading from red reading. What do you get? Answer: 0.1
